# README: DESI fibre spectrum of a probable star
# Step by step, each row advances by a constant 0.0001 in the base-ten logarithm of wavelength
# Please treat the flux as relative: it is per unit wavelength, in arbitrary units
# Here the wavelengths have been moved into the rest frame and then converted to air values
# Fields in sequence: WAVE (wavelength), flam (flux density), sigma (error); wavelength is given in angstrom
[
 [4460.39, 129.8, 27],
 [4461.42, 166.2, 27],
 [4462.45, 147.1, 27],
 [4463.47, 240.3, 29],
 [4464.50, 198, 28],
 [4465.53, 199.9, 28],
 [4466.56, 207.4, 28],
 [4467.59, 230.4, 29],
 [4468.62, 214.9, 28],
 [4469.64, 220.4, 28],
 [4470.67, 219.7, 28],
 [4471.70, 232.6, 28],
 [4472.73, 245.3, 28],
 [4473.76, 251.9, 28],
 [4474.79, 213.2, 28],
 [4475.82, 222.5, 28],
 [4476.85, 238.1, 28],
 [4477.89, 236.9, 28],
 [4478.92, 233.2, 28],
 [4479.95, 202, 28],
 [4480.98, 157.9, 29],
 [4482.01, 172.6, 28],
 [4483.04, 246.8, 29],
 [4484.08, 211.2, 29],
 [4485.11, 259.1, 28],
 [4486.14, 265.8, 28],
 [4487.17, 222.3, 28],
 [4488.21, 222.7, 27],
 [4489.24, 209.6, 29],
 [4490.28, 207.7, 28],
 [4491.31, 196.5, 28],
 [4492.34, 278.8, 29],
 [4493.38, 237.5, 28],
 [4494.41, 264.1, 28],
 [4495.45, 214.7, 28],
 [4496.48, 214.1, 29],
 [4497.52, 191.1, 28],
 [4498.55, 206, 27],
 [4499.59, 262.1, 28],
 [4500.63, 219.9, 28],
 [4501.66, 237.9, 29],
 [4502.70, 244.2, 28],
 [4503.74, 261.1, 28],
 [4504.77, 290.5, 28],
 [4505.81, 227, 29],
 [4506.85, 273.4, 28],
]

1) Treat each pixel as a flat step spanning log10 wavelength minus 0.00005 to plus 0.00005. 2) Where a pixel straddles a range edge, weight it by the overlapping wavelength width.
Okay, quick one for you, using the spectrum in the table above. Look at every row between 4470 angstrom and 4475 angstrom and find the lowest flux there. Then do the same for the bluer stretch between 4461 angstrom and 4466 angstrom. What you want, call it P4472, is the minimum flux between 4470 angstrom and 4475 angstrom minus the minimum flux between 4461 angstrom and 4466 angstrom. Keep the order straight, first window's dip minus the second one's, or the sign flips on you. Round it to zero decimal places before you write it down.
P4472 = 66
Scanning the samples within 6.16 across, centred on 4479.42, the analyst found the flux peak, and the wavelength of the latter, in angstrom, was 4476.85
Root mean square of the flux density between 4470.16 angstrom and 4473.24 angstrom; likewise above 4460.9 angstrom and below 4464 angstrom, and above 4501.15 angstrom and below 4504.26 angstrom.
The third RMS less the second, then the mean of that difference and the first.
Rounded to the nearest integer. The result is 146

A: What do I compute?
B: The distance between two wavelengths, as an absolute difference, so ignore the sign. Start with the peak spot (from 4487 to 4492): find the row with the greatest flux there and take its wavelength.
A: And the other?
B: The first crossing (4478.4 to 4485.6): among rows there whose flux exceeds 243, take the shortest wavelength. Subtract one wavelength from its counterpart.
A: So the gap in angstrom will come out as 5.2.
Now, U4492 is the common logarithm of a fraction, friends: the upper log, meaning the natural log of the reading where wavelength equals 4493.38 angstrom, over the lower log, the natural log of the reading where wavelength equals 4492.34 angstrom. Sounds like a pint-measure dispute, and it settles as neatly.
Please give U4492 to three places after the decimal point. -0.013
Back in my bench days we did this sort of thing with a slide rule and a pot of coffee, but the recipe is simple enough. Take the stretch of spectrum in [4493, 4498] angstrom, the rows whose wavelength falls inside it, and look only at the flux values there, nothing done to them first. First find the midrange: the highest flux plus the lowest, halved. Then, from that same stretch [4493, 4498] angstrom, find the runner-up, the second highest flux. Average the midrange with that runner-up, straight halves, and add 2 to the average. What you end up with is 235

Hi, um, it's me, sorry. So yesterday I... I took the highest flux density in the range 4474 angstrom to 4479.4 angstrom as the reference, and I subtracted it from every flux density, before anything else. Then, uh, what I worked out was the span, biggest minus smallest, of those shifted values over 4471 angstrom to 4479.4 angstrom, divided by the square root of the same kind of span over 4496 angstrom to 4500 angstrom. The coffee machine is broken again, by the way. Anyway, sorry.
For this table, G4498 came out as 4.6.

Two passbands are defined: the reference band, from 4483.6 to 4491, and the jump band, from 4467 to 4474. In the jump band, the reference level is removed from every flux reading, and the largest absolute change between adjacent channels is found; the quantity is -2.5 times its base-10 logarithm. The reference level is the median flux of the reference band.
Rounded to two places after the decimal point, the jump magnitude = -2.98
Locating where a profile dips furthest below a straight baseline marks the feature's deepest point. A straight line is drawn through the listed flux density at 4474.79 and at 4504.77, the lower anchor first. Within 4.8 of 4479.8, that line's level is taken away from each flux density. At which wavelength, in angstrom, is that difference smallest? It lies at 4480.98 angstrom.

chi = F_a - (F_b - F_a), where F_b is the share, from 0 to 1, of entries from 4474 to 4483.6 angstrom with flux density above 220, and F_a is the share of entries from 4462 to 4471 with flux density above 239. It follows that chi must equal -0.33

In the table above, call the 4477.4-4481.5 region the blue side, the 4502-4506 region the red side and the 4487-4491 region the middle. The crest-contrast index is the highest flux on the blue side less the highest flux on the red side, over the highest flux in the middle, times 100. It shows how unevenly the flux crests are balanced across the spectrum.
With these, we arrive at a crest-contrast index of -24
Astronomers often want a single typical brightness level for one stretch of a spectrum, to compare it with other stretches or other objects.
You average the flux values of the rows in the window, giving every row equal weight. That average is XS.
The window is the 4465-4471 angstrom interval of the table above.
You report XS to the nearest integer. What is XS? 215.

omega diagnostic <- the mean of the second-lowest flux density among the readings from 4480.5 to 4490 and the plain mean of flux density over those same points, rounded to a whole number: 196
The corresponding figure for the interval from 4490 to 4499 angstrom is 210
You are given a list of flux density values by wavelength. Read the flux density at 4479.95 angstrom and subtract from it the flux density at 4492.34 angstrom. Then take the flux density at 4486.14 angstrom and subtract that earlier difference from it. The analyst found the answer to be 343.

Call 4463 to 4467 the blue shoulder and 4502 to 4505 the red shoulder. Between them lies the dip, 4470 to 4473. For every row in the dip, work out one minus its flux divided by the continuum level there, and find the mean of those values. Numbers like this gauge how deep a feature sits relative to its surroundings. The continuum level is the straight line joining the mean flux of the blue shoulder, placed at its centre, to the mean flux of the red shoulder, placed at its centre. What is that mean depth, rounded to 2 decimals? -0.05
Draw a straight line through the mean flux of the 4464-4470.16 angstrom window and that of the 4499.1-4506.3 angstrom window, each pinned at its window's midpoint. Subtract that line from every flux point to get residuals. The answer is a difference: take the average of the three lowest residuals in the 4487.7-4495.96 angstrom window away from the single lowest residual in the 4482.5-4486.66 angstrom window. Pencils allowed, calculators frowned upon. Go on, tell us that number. 14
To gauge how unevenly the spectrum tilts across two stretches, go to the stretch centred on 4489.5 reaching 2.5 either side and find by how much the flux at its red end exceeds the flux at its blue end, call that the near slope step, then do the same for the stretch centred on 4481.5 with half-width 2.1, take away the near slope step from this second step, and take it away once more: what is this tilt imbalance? 96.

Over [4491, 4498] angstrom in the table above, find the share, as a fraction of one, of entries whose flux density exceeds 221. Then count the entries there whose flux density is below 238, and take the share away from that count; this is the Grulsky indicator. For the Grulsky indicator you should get 4.6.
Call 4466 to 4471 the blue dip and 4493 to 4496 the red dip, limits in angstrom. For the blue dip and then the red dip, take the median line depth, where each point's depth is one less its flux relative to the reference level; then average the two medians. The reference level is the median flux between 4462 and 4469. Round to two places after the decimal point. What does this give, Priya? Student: -0.10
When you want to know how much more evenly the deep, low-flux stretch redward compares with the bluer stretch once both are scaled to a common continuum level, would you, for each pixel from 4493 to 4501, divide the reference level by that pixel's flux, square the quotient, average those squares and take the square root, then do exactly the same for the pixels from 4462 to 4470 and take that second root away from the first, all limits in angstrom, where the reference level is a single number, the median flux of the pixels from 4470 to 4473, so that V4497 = -0.11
